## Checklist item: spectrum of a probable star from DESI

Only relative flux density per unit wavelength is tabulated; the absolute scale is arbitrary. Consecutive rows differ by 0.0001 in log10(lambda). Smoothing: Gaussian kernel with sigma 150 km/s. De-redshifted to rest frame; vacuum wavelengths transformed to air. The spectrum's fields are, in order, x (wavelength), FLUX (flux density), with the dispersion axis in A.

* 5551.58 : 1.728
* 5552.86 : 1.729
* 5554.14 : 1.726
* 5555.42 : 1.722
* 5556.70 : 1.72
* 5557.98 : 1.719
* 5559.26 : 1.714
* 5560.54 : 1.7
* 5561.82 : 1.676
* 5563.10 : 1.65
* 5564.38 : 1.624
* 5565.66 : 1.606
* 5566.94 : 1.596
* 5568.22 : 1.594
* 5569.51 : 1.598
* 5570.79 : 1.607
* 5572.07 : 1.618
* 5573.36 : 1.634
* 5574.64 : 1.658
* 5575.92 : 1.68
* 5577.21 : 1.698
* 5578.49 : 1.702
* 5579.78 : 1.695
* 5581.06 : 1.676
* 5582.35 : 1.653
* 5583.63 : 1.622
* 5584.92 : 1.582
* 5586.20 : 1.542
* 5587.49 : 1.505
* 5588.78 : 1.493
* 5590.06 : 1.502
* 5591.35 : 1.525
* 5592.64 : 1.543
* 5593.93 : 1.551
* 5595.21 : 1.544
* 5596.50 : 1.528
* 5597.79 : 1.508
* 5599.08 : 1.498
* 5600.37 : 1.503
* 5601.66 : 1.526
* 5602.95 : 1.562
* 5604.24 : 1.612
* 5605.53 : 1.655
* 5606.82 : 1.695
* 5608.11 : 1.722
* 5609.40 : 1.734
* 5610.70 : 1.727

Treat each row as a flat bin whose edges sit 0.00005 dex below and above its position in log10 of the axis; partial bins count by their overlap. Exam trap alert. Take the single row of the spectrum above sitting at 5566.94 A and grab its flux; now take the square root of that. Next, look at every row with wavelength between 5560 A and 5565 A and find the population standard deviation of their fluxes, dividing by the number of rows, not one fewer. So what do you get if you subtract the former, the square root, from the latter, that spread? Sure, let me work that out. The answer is -1.23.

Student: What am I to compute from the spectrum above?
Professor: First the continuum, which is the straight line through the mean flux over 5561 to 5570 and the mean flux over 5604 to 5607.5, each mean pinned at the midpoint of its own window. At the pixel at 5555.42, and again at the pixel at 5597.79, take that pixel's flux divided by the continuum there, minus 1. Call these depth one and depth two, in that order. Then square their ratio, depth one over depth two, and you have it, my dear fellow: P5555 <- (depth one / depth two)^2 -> 0.6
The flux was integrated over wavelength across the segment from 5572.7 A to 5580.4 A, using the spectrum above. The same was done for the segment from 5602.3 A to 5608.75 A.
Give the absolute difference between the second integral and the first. 2.3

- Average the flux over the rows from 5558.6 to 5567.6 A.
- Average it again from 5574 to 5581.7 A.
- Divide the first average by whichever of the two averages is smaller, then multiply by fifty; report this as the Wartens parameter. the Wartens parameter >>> 50.0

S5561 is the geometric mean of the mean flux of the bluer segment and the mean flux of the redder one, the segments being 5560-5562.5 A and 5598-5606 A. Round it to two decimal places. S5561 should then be 1.62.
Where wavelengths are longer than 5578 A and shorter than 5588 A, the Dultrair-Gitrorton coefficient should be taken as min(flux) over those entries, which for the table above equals 1.505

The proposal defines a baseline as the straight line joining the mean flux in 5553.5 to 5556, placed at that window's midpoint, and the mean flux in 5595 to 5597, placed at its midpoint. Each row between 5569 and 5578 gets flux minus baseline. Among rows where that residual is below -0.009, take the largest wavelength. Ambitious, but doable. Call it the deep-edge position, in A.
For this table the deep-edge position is 5572.07 A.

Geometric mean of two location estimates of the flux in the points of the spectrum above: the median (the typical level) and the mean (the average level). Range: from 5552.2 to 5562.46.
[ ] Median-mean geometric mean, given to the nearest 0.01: 1.72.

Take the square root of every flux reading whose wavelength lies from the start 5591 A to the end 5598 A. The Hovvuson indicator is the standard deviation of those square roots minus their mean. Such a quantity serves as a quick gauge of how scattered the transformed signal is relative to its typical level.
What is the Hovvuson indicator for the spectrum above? -1.23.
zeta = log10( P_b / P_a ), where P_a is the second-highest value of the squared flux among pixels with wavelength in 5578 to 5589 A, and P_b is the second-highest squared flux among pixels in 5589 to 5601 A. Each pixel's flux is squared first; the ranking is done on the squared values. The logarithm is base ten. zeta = -0.081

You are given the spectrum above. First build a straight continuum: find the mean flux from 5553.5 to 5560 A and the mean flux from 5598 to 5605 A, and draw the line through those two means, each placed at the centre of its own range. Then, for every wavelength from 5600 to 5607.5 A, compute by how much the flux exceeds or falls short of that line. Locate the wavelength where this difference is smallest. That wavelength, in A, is 5600.37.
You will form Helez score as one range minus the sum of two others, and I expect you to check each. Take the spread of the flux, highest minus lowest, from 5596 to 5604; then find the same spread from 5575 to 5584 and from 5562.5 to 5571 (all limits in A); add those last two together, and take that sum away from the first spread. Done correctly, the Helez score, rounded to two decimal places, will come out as -0.07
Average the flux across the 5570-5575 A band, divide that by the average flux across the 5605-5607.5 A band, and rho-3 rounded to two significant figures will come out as 0.97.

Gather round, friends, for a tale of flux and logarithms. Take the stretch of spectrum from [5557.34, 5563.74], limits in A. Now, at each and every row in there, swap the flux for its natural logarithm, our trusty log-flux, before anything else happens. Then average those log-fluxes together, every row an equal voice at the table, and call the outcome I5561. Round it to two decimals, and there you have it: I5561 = 0.53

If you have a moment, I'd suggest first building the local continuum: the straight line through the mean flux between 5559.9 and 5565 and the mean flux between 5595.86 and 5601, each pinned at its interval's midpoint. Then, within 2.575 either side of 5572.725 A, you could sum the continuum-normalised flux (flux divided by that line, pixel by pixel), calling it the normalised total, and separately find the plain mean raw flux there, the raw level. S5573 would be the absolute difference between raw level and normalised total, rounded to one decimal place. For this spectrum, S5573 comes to 2.4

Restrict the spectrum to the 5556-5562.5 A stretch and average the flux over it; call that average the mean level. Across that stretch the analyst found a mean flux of 1.71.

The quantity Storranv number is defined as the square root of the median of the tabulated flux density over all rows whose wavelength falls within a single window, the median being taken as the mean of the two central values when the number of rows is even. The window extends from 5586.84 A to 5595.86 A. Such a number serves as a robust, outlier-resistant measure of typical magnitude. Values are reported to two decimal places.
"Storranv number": 1.23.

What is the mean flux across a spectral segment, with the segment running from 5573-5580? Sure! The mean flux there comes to 1.68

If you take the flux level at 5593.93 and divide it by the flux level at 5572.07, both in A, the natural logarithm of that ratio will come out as -0.04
